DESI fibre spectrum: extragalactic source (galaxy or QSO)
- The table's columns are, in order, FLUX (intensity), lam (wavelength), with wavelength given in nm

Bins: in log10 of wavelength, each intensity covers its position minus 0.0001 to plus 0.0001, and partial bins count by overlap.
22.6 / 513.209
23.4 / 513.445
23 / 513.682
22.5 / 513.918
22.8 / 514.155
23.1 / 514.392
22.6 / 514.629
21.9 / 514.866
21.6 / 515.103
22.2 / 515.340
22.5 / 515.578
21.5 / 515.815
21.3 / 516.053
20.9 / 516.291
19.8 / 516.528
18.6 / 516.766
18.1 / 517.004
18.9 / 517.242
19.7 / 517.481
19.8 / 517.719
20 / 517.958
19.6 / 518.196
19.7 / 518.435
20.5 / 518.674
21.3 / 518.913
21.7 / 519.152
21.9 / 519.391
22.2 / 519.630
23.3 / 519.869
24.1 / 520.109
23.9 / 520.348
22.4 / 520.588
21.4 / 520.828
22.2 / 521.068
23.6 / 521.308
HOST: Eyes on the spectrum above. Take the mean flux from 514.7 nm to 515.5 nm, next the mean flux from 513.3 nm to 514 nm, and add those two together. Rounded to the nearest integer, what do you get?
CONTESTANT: 45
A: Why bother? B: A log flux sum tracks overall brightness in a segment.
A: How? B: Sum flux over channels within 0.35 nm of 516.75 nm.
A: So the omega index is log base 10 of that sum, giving 1.75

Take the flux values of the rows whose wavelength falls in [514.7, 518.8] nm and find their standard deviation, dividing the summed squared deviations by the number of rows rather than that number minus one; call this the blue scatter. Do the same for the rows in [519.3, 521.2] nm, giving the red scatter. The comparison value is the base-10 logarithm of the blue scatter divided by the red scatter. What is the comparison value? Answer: 0.1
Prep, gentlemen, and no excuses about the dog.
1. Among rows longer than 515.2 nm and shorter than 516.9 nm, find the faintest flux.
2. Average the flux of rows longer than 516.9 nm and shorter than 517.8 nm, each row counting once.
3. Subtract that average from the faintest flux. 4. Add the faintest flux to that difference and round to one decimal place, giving 18.1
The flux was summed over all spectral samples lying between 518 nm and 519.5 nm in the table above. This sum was 125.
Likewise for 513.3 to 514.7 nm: 137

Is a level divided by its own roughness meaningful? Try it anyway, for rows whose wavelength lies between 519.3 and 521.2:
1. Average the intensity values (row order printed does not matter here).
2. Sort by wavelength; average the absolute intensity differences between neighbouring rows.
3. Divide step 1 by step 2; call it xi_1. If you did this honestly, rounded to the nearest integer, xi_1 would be 28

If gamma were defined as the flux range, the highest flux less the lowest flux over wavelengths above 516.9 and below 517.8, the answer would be 1.70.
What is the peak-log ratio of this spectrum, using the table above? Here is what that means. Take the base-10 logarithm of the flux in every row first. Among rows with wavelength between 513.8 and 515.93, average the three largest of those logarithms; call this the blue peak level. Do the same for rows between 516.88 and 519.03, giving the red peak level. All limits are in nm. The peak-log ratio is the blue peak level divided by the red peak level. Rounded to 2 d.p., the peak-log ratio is 1.03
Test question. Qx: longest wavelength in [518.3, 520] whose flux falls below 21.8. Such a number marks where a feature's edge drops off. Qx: 519.152 nm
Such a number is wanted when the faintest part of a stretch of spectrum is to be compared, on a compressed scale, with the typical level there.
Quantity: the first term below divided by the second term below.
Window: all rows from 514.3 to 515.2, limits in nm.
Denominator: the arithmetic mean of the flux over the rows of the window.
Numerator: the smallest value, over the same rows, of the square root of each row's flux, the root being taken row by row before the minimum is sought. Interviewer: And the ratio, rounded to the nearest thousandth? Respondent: 0.208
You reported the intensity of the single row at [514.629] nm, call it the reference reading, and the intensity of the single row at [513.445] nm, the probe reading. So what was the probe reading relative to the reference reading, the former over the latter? 1.04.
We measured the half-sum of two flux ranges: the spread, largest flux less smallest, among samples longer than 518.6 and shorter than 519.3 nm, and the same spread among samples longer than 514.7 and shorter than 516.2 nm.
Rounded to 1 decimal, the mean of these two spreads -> 1.2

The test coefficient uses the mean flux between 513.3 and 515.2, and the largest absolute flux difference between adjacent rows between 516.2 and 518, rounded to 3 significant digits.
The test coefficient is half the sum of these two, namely 11.9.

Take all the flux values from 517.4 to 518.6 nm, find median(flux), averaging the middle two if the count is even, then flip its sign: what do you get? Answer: -19.7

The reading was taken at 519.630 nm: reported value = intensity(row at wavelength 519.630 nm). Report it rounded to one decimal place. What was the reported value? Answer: 22.2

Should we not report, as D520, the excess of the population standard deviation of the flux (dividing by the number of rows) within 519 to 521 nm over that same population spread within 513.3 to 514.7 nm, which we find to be 0.7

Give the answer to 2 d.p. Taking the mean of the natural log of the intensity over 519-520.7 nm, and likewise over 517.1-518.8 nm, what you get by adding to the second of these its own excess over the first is 2.84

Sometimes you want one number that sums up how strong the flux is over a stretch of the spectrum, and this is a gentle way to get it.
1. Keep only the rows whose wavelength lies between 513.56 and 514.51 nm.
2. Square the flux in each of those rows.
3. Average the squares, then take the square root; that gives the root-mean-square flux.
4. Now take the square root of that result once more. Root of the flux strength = 4.78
